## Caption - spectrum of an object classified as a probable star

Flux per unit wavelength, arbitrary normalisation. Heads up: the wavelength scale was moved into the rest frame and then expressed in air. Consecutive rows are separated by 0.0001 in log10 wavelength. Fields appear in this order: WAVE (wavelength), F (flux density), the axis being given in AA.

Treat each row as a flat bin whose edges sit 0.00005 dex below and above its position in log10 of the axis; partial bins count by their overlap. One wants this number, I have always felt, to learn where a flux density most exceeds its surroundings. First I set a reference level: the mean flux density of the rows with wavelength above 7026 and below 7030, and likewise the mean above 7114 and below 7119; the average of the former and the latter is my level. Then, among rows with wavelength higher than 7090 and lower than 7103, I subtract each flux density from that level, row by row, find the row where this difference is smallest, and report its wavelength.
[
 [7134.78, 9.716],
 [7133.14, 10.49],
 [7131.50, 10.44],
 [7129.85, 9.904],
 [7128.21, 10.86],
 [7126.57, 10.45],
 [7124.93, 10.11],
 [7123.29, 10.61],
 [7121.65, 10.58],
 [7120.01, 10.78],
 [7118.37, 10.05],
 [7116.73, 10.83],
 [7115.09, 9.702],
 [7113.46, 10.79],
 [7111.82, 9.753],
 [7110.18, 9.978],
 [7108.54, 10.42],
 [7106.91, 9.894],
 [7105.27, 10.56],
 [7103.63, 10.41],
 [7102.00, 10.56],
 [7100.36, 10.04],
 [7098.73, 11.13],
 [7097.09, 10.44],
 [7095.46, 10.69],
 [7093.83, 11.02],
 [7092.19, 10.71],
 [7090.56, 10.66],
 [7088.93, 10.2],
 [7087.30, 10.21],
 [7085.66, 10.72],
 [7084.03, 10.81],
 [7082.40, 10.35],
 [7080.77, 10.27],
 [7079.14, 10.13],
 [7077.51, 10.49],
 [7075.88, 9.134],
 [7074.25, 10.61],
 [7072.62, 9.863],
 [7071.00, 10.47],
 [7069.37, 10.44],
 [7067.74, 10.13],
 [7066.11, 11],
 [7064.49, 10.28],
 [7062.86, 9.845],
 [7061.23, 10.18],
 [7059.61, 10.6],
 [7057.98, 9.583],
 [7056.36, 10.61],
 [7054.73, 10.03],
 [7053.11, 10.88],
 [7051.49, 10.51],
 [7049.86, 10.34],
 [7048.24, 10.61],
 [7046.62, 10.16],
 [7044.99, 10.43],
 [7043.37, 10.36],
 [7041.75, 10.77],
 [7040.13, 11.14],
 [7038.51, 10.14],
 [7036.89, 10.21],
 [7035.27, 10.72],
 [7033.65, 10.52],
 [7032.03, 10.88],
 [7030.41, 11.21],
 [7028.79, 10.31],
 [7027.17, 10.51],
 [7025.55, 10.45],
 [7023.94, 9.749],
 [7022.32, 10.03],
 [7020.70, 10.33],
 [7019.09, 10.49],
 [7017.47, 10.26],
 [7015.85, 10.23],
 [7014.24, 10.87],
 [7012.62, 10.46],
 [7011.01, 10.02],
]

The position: 7098.73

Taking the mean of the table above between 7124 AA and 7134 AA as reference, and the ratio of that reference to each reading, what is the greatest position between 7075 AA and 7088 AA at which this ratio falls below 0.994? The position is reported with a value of 7085.66 AA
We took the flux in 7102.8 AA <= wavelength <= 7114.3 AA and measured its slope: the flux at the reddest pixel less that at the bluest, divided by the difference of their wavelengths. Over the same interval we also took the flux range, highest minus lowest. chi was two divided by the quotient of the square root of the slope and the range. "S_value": 10.5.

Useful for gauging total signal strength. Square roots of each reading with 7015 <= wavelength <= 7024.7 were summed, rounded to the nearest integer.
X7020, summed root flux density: 19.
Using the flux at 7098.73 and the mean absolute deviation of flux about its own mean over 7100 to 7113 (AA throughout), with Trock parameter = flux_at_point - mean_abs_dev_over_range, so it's 10.8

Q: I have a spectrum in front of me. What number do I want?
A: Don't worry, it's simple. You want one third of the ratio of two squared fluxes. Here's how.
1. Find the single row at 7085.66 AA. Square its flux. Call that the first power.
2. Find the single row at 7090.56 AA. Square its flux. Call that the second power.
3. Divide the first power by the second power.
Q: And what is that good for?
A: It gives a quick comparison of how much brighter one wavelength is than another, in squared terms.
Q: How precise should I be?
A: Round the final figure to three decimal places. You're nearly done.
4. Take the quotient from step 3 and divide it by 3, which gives 0.337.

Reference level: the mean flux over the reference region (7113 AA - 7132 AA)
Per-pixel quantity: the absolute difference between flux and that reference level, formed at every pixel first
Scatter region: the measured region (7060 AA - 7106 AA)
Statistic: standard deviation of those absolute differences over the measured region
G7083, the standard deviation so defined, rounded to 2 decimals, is 0.27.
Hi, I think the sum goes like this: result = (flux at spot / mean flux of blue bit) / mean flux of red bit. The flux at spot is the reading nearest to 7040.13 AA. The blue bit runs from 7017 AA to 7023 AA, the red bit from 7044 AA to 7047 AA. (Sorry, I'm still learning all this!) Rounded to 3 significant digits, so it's 0.105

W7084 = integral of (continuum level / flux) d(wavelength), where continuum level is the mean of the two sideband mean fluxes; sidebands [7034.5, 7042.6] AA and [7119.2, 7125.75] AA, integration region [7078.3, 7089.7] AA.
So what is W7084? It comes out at 11.6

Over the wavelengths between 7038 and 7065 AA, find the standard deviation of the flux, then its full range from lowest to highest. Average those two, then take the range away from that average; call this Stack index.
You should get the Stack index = -0.59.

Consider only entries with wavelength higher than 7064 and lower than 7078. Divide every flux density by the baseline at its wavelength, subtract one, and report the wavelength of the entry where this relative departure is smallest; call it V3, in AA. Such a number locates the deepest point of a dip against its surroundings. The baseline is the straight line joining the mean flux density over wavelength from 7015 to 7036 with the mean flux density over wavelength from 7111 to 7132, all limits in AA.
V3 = 7075.88 AA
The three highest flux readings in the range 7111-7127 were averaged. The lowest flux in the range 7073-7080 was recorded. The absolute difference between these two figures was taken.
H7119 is 1.67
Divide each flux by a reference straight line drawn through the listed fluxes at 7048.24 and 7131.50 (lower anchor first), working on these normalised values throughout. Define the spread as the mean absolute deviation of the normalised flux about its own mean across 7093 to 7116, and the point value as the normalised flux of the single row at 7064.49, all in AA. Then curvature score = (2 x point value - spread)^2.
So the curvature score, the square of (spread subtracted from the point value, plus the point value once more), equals 3.65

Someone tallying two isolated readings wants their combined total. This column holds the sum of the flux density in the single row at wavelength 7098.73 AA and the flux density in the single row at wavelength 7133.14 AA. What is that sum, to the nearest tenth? 21.6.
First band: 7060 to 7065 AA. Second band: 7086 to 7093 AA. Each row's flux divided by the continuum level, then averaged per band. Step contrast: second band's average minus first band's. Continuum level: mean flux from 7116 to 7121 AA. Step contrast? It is 0.03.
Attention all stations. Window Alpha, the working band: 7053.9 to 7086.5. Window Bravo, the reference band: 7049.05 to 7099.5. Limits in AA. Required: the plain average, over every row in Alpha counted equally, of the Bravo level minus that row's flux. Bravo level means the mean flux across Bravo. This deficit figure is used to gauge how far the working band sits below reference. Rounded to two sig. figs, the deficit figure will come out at 0.12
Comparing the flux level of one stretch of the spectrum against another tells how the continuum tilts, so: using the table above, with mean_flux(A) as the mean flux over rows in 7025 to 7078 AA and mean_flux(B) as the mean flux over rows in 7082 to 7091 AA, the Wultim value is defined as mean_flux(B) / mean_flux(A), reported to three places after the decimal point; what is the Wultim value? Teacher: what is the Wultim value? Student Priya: 1.008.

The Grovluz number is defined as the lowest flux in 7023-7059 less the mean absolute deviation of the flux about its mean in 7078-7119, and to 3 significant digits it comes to 9.27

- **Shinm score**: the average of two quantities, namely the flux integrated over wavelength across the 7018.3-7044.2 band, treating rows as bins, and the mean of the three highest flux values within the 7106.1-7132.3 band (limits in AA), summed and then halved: 141.3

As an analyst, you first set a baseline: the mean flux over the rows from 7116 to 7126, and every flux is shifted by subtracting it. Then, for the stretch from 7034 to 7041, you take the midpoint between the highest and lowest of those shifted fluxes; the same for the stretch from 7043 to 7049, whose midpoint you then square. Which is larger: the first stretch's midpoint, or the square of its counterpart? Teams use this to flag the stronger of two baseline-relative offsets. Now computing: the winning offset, 0.15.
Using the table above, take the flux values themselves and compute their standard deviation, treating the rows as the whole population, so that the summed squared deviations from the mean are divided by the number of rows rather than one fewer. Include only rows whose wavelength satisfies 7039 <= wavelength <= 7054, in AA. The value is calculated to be 0.289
